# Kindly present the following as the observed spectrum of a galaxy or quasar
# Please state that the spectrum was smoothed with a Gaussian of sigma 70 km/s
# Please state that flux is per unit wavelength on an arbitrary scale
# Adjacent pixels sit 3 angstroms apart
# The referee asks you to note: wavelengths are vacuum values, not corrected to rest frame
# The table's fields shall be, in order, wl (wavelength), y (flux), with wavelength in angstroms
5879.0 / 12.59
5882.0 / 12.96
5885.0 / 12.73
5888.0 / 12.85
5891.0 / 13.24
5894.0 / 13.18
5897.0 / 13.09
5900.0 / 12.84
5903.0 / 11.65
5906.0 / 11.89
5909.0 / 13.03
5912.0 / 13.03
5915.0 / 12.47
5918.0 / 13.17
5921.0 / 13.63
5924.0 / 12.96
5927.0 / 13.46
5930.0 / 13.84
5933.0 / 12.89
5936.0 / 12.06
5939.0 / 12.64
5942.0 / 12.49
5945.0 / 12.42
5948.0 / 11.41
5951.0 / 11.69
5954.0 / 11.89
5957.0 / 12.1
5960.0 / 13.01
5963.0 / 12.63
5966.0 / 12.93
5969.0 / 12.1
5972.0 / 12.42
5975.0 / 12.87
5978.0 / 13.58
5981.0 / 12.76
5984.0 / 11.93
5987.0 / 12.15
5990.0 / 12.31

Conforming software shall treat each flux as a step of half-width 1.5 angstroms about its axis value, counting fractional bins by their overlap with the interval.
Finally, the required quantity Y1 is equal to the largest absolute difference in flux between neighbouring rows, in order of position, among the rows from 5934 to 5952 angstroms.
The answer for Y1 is 1.0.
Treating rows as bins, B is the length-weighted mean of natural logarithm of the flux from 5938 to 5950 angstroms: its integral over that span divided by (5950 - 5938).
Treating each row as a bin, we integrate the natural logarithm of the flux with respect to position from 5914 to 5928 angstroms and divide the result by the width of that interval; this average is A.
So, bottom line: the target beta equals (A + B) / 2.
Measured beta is 2.538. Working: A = 2.58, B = 2.50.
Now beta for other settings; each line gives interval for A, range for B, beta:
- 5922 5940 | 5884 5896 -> 2.565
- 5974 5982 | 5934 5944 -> 2.546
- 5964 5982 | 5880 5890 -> 2.550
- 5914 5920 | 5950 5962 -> 2.530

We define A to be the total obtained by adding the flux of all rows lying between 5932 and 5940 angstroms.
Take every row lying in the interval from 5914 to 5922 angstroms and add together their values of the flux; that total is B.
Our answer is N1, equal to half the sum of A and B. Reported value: 38.4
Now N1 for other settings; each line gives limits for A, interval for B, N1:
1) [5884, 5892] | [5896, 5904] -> 38.2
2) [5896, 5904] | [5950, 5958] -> 36.6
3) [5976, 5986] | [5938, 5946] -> 37.9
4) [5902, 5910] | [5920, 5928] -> 38.3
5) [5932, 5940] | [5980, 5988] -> 37.2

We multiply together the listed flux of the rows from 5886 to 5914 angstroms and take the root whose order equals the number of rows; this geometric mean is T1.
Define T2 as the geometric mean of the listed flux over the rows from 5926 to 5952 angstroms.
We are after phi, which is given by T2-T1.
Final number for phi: -0.2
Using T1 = 12.7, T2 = 12.5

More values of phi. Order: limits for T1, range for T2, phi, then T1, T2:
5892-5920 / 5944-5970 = -0.5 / 12.7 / 12.2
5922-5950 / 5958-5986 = 0.0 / 12.7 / 12.7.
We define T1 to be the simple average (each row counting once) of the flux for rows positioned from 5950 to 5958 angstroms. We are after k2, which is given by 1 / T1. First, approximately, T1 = 11.9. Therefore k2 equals 0.084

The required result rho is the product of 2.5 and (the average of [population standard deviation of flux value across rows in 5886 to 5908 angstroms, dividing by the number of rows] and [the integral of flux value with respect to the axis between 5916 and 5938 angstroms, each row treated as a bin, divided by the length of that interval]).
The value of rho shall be 17.1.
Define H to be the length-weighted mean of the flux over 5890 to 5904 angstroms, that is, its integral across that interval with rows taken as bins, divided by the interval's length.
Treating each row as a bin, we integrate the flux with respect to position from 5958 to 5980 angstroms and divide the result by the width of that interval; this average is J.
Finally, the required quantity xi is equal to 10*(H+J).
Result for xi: 256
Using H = 12.8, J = 12.8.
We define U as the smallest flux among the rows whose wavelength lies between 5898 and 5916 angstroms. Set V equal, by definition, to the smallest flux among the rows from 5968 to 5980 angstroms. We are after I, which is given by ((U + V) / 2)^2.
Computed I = 141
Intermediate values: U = 11.65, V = 12.1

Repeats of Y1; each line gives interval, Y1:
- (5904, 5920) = 1.1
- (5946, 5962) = 0.9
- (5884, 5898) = 0.4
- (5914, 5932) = 0.7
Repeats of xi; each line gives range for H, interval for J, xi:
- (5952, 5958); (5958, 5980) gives 247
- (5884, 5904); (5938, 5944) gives 254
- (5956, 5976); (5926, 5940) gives 256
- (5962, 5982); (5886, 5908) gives 254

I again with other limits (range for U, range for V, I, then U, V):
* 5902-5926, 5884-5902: 149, 11.65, 12.73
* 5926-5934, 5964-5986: 154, 12.89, 11.93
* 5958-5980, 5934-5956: 138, 12.1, 11.41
